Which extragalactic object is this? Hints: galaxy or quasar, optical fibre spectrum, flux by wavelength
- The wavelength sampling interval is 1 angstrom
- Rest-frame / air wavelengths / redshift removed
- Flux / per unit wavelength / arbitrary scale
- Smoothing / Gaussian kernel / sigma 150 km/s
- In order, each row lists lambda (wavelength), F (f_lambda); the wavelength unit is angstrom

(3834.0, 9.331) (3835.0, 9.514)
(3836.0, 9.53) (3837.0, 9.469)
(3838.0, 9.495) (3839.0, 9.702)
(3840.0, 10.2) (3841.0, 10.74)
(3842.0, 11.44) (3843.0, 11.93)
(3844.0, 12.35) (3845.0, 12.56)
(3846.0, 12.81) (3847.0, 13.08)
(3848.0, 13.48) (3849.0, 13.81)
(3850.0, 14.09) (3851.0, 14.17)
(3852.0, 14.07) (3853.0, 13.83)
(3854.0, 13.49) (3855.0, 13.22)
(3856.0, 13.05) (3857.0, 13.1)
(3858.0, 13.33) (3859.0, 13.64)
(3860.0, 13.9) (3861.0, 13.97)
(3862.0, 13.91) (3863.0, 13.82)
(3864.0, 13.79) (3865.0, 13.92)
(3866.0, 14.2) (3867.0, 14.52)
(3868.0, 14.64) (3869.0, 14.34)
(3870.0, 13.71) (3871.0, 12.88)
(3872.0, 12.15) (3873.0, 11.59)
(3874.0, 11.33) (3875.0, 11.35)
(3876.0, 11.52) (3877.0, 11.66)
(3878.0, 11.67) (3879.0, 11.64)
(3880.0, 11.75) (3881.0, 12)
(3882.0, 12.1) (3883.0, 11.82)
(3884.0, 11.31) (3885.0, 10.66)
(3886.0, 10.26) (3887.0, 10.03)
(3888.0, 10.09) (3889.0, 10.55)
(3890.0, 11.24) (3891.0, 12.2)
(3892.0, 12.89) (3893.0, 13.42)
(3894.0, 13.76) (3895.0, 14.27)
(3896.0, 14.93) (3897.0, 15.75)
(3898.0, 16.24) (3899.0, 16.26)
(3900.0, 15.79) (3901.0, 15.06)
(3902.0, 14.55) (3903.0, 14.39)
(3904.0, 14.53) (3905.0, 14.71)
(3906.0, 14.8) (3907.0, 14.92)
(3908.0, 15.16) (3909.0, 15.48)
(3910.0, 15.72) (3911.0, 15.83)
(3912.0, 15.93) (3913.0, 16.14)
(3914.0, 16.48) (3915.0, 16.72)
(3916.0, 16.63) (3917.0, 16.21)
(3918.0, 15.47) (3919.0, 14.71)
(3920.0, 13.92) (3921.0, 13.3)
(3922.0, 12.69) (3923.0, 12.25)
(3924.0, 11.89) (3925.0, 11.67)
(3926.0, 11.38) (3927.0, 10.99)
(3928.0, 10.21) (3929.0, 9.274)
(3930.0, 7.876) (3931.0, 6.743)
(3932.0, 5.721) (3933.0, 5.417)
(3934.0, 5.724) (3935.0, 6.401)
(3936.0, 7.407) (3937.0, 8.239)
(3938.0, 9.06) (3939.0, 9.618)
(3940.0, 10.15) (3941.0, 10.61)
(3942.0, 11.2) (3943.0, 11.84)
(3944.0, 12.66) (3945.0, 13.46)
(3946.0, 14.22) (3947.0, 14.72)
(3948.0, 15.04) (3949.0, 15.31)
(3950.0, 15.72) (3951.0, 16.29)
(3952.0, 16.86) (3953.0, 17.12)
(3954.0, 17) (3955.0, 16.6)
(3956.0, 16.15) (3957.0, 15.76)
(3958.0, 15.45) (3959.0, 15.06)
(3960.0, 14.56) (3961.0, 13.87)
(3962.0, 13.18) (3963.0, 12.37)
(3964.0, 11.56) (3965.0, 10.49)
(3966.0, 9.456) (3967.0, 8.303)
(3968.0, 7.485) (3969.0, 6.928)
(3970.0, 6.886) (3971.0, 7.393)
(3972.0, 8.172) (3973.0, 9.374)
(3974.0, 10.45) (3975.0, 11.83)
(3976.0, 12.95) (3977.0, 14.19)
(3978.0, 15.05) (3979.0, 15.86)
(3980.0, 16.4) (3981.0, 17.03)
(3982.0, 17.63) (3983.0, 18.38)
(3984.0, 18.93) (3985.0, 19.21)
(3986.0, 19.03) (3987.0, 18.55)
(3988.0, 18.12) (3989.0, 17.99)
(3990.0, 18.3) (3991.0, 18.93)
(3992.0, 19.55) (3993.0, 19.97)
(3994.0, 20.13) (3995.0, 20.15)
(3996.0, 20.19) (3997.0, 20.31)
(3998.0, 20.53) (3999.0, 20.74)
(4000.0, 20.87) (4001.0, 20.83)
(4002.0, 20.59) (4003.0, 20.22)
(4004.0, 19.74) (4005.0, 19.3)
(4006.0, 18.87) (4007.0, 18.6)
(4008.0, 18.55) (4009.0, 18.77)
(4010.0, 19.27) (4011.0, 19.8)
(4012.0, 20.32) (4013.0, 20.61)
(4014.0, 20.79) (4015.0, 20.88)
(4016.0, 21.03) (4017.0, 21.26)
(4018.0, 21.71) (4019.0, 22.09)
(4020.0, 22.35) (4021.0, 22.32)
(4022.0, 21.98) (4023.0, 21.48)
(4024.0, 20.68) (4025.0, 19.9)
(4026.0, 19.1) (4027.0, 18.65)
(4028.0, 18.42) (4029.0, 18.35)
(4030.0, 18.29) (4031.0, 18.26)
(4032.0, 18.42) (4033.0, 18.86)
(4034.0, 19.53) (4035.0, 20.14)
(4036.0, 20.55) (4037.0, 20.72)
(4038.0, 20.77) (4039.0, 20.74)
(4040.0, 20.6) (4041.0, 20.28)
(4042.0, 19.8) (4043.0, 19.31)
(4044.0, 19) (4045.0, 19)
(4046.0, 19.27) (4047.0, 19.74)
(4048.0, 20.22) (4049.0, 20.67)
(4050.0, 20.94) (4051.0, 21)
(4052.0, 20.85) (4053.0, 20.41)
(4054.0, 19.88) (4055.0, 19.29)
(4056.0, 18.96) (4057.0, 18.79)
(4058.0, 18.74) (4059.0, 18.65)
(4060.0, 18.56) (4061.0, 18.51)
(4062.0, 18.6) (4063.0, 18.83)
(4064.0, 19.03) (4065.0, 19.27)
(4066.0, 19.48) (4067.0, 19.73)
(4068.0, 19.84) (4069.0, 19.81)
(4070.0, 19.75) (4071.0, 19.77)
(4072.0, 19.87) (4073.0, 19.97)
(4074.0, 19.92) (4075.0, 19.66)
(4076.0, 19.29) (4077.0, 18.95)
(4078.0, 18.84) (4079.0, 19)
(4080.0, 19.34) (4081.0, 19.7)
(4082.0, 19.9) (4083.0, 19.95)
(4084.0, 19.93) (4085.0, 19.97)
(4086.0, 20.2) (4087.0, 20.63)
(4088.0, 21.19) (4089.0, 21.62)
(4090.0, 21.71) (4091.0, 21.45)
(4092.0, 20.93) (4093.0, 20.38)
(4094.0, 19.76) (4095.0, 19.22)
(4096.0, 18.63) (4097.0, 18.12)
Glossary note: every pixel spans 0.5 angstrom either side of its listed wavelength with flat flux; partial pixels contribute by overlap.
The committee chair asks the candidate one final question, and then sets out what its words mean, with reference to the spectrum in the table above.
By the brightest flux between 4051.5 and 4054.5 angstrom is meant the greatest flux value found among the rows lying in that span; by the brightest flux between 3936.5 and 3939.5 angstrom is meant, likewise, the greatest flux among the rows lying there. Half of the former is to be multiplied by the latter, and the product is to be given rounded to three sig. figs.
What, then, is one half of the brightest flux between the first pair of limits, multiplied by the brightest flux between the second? 100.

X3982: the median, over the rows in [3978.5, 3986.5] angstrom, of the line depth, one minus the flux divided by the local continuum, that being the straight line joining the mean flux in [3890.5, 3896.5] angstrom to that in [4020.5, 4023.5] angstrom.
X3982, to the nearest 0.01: 0.07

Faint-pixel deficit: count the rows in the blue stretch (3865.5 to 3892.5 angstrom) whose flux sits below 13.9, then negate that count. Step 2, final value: -23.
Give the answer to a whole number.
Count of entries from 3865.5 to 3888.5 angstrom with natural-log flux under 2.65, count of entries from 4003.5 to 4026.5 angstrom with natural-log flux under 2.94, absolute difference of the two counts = 15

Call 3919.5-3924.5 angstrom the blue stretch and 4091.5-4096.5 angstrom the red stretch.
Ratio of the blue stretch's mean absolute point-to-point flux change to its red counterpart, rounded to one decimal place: 0.9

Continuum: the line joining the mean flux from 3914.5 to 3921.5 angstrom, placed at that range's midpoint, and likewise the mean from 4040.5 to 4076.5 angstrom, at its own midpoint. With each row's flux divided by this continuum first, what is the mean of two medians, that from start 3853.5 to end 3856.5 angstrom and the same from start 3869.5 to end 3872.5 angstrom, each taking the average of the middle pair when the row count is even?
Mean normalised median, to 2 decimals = 0.96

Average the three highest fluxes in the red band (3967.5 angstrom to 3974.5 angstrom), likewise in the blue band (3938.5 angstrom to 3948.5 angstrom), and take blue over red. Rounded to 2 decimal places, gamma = 1.57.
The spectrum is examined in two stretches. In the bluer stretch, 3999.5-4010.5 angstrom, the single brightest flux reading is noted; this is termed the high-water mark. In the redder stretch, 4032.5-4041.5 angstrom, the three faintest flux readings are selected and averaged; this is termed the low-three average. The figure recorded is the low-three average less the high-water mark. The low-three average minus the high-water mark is -1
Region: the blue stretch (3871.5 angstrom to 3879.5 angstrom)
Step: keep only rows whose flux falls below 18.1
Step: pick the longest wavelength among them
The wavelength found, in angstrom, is 3879.0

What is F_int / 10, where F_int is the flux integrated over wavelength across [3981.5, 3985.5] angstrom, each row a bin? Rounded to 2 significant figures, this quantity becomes 7.4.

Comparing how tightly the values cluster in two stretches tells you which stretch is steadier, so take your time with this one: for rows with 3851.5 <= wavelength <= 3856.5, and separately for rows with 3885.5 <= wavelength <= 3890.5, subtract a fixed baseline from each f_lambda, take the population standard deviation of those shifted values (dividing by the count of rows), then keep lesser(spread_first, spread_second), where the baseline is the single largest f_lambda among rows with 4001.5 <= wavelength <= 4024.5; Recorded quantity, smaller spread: 0.38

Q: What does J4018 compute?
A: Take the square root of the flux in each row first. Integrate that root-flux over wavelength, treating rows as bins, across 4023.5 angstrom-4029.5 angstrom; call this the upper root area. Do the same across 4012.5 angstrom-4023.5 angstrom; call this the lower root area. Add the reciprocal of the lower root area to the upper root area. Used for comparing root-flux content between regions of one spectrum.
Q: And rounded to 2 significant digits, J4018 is 26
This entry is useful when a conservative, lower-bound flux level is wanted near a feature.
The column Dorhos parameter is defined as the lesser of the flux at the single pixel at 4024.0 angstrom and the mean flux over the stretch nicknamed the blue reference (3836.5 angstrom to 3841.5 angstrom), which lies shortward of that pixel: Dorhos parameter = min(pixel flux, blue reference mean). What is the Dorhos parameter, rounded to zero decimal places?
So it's 10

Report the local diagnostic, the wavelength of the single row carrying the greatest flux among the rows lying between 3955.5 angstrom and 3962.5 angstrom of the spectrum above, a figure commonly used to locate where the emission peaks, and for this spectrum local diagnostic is 3956.0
